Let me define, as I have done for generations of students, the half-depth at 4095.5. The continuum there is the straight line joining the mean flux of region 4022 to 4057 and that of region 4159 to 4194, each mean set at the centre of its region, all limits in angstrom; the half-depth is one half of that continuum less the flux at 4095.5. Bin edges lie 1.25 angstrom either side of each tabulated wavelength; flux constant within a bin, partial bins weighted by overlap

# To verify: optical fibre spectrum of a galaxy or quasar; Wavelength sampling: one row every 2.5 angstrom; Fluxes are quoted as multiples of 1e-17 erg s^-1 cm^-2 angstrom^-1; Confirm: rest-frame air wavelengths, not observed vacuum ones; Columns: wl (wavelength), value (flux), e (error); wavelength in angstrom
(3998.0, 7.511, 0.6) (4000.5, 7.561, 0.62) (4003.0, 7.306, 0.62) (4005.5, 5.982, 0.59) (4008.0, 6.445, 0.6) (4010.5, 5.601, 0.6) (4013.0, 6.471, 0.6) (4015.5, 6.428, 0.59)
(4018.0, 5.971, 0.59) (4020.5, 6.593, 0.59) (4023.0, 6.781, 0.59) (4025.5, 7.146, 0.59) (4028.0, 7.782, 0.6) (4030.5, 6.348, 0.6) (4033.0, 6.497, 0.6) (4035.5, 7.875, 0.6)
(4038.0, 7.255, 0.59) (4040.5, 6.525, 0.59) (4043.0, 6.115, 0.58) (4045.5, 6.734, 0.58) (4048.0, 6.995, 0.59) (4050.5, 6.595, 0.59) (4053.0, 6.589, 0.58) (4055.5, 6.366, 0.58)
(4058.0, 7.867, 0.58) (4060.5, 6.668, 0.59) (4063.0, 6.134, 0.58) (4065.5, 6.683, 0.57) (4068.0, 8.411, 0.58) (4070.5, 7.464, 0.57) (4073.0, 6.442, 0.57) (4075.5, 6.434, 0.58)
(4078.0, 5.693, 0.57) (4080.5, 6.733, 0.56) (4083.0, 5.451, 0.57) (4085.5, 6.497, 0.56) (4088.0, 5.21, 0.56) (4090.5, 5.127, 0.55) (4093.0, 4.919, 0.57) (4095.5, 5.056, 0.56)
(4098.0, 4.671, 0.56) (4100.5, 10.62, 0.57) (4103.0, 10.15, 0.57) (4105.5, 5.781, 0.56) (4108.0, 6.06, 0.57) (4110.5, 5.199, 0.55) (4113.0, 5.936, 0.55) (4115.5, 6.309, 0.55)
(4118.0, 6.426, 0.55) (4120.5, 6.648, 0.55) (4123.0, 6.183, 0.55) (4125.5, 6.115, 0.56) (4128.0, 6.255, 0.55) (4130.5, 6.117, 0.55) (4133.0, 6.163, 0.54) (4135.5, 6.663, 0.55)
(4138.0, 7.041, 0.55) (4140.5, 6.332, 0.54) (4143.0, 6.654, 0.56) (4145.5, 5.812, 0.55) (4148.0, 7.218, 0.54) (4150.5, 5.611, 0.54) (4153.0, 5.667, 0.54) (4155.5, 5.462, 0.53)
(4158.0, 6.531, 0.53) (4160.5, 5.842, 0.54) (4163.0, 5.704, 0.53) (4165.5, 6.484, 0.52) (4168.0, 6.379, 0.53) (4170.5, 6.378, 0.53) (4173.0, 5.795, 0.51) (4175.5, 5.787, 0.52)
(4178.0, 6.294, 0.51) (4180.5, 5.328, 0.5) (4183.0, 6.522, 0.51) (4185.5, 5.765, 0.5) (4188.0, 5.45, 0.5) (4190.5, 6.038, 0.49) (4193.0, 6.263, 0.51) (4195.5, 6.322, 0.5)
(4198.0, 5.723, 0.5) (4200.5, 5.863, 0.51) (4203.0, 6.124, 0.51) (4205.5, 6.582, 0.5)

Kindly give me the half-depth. 0.72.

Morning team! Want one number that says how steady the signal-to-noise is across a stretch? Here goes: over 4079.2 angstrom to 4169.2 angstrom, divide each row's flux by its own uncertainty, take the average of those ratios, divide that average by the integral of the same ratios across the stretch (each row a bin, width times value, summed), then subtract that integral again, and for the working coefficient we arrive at -1022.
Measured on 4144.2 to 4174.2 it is -342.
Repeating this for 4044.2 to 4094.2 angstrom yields -561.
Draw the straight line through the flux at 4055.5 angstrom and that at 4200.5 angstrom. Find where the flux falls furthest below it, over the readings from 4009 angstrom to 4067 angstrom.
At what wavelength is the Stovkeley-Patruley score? 4010.5 angstrom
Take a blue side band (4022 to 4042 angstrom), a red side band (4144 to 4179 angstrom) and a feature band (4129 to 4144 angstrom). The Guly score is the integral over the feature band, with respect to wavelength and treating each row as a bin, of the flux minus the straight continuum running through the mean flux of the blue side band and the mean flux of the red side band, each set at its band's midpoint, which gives 4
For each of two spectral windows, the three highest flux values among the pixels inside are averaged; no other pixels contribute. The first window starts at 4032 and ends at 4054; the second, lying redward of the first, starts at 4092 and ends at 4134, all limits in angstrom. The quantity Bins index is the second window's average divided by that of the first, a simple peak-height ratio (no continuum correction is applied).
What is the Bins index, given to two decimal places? 1.24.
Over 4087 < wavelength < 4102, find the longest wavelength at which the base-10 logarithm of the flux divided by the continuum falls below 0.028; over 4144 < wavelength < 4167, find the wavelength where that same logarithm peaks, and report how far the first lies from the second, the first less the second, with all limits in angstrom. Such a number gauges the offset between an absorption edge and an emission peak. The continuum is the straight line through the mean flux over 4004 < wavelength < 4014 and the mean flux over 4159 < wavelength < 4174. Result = -50.0 angstrom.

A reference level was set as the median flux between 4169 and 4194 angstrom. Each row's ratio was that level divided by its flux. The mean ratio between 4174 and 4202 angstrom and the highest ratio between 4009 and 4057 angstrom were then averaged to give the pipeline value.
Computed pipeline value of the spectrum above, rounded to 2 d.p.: 1.03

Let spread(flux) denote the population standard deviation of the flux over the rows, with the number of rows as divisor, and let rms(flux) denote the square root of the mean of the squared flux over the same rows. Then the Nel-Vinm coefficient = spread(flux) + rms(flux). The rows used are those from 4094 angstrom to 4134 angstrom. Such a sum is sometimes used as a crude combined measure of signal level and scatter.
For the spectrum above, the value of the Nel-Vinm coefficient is 8.2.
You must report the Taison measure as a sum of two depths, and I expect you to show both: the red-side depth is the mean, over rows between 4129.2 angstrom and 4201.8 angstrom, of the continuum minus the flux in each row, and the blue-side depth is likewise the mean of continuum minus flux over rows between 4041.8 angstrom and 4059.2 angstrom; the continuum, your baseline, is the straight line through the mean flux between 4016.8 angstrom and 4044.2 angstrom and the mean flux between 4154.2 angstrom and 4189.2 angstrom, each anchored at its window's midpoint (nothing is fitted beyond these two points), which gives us -0.15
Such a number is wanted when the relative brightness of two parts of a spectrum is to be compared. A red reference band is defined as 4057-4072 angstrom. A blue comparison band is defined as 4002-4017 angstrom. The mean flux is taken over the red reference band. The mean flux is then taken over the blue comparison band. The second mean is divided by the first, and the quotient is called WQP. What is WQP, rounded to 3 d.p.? 0.884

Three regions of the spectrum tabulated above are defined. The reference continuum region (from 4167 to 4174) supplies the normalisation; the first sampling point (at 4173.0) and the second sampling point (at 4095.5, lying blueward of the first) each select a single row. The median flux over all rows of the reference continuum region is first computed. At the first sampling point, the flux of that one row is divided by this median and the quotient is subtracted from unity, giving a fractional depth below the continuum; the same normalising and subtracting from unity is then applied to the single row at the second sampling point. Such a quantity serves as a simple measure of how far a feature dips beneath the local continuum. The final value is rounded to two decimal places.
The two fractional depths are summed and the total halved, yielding 0.15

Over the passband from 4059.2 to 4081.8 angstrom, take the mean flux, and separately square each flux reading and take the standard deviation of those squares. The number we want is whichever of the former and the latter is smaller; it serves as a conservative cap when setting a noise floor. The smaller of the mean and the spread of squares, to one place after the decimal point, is 6.7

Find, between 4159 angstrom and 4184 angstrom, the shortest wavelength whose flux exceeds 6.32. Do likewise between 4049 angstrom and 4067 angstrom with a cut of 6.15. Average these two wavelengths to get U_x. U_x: 4108.0 angstrom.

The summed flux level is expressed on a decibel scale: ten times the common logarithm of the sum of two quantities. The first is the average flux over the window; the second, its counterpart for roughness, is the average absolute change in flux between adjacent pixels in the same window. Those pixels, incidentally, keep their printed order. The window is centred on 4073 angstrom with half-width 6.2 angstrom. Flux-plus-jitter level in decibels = 8.79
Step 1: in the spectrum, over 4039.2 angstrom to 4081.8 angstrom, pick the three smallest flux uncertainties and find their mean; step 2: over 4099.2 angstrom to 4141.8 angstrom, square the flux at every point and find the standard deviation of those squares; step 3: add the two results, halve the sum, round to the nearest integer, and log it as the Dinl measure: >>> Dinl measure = 12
